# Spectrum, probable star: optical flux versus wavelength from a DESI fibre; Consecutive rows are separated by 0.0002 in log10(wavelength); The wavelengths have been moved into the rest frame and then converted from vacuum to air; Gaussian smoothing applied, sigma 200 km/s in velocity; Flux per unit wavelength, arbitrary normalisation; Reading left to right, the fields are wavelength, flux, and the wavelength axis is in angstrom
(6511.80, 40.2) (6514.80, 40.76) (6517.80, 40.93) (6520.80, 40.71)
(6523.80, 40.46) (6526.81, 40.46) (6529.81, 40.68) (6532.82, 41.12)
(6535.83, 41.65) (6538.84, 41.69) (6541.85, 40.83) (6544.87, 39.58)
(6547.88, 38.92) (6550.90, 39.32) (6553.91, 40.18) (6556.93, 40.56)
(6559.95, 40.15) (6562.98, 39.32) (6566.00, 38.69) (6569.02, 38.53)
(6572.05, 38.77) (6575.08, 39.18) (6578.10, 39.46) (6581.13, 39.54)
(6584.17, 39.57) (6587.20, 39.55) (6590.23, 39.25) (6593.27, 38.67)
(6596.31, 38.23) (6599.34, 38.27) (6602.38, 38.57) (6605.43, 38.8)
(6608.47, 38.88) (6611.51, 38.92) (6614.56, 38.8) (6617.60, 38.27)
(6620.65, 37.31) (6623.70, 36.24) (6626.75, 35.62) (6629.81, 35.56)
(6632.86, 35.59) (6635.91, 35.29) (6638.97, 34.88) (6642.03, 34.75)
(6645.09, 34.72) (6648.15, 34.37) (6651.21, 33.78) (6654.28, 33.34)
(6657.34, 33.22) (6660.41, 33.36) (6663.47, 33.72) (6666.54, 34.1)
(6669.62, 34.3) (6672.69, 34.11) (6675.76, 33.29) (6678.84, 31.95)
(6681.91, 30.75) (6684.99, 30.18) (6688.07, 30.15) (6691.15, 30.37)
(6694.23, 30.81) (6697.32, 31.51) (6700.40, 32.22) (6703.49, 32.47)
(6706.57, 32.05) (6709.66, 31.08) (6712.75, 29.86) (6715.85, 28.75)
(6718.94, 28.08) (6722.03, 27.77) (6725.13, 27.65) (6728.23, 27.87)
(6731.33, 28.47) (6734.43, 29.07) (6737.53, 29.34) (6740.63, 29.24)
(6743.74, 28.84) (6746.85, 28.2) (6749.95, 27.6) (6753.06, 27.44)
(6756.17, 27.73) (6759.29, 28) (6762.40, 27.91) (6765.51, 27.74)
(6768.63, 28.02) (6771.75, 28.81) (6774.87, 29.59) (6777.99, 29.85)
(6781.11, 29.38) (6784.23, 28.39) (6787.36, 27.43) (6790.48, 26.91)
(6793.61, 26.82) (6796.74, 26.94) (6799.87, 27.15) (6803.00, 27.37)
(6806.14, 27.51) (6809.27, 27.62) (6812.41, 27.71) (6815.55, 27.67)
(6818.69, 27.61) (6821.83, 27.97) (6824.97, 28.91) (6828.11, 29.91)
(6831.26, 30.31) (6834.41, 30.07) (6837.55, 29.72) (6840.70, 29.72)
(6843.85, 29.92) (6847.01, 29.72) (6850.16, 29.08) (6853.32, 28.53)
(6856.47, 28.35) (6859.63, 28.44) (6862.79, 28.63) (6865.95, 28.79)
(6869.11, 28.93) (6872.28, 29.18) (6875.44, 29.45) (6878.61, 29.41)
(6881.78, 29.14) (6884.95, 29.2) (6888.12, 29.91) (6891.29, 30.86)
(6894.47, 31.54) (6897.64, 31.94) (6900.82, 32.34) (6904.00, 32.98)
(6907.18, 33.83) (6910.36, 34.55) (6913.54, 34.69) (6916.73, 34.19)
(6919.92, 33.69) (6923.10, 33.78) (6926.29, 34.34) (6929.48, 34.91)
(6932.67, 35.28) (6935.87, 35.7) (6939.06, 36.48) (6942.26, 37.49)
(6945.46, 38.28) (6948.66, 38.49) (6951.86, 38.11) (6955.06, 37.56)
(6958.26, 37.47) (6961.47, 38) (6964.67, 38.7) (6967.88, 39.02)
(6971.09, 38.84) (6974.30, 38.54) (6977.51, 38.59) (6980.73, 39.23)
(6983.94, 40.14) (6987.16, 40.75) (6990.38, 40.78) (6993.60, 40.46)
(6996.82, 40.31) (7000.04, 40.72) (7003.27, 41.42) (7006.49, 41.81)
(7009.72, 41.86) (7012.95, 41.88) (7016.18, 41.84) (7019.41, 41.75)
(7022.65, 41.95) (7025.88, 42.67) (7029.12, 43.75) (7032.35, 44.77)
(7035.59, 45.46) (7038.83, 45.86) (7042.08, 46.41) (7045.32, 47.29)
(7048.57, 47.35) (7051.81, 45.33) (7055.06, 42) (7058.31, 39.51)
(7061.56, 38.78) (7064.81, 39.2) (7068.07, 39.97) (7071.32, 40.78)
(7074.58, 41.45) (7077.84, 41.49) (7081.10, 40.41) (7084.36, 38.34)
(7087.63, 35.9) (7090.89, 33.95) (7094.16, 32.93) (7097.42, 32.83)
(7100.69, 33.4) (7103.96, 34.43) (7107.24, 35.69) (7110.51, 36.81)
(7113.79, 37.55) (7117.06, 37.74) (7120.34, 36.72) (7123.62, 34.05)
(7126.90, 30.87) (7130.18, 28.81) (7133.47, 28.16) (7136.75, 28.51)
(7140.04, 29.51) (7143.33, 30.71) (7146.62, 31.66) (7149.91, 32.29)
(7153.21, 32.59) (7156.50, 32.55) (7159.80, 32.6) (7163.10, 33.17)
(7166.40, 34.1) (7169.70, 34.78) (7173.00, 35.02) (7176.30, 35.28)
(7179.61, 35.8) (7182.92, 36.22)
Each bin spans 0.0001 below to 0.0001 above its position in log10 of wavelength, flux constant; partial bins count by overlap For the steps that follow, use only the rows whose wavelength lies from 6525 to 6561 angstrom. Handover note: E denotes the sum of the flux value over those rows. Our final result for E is 485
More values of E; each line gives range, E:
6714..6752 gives 341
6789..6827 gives 330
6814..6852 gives 351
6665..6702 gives 384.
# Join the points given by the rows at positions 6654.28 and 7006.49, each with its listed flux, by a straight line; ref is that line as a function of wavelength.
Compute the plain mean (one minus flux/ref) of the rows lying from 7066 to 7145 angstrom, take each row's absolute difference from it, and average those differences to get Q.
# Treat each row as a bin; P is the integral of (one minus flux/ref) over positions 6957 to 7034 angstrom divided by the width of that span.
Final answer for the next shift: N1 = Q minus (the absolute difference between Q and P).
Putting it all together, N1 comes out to 0.02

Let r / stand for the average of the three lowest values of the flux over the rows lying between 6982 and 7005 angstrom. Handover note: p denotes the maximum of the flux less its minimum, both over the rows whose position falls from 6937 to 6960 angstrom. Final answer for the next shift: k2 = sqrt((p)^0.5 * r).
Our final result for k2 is 7.6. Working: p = 2.0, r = 40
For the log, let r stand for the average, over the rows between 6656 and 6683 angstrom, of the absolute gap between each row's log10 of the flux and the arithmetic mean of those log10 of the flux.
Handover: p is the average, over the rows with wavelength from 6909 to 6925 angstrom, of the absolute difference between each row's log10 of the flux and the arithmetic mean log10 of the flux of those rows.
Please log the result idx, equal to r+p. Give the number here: 0.016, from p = 0.005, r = 0.011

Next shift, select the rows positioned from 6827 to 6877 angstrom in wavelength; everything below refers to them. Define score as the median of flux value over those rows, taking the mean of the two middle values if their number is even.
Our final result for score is 29.3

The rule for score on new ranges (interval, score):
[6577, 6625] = 38.8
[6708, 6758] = 28.3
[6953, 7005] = 39.1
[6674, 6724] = 30.8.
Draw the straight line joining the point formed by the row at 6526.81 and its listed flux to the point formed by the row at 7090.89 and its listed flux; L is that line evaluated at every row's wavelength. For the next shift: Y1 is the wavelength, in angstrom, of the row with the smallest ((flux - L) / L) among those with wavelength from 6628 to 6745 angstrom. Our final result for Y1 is 6725.13 angstrom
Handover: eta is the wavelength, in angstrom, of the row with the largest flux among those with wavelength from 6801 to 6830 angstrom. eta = 6828.11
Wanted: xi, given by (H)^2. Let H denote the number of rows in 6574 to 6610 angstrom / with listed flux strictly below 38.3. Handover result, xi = 4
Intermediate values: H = 2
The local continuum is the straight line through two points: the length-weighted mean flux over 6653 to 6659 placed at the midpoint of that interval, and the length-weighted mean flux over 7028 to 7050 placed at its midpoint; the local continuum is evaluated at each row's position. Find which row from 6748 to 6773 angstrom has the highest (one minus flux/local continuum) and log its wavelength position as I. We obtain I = 6765.51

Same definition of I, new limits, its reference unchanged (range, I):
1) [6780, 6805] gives 6793.61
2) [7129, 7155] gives 7133.47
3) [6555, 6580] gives 6569.02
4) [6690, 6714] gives 6712.75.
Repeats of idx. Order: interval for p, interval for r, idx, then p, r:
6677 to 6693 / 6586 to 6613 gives 0.011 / 0.008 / 0.004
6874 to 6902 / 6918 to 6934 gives 0.023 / 0.016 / 0.007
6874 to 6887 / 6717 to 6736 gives 0.008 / 0.002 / 0.006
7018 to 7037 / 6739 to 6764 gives 0.020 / 0.013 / 0.007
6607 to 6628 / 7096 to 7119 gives 0.034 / 0.013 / 0.020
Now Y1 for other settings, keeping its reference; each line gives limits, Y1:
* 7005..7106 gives 7097.42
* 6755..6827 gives 6793.61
